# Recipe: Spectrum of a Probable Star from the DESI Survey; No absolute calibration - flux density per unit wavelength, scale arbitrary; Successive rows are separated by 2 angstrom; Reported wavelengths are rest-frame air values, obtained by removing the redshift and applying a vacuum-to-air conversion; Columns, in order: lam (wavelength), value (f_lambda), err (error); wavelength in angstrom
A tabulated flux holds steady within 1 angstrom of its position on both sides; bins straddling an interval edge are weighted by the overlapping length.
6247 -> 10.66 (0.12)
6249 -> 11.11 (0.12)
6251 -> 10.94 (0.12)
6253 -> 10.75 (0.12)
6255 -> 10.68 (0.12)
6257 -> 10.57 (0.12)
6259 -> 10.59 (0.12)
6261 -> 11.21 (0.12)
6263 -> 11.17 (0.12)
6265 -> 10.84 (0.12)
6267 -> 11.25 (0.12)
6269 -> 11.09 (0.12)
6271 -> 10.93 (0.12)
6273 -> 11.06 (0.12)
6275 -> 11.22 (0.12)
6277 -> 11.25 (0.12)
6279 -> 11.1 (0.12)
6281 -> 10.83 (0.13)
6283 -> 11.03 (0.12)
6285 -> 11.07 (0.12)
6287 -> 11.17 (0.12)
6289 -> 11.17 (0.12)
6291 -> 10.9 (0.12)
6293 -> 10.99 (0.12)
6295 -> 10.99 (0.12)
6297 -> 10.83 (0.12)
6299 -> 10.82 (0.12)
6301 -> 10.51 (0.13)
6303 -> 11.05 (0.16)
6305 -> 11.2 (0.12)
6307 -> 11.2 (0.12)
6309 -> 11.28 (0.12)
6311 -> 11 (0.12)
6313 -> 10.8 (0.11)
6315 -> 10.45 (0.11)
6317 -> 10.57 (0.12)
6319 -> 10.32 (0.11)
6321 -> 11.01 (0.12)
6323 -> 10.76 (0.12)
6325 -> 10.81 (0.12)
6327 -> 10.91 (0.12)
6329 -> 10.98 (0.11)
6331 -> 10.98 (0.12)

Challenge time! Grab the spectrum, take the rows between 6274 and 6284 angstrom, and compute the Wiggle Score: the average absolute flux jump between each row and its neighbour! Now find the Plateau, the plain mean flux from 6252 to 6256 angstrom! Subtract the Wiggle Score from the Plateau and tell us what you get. 10.6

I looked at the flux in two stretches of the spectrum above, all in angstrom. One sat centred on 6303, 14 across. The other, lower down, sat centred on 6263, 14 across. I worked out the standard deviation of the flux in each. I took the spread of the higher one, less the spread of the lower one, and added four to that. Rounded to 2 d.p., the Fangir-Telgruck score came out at 3.99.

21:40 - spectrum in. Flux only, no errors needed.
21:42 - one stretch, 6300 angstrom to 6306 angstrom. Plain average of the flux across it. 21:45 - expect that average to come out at 10.9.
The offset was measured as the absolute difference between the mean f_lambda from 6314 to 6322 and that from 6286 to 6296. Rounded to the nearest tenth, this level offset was 0.5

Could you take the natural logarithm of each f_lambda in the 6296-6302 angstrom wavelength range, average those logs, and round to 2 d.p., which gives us 2.37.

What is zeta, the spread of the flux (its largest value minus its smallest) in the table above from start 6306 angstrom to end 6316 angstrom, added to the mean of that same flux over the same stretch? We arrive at 11.8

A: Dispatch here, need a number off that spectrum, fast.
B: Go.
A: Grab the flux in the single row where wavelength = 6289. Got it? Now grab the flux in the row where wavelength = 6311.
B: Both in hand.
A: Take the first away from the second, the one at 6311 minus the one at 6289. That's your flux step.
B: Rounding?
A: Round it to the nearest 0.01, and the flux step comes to -0.17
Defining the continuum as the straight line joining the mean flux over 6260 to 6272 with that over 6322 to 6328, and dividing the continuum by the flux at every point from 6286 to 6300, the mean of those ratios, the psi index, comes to 1.00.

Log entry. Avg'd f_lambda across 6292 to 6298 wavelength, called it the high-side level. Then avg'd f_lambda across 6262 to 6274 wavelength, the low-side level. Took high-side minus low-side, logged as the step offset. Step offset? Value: -0.12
